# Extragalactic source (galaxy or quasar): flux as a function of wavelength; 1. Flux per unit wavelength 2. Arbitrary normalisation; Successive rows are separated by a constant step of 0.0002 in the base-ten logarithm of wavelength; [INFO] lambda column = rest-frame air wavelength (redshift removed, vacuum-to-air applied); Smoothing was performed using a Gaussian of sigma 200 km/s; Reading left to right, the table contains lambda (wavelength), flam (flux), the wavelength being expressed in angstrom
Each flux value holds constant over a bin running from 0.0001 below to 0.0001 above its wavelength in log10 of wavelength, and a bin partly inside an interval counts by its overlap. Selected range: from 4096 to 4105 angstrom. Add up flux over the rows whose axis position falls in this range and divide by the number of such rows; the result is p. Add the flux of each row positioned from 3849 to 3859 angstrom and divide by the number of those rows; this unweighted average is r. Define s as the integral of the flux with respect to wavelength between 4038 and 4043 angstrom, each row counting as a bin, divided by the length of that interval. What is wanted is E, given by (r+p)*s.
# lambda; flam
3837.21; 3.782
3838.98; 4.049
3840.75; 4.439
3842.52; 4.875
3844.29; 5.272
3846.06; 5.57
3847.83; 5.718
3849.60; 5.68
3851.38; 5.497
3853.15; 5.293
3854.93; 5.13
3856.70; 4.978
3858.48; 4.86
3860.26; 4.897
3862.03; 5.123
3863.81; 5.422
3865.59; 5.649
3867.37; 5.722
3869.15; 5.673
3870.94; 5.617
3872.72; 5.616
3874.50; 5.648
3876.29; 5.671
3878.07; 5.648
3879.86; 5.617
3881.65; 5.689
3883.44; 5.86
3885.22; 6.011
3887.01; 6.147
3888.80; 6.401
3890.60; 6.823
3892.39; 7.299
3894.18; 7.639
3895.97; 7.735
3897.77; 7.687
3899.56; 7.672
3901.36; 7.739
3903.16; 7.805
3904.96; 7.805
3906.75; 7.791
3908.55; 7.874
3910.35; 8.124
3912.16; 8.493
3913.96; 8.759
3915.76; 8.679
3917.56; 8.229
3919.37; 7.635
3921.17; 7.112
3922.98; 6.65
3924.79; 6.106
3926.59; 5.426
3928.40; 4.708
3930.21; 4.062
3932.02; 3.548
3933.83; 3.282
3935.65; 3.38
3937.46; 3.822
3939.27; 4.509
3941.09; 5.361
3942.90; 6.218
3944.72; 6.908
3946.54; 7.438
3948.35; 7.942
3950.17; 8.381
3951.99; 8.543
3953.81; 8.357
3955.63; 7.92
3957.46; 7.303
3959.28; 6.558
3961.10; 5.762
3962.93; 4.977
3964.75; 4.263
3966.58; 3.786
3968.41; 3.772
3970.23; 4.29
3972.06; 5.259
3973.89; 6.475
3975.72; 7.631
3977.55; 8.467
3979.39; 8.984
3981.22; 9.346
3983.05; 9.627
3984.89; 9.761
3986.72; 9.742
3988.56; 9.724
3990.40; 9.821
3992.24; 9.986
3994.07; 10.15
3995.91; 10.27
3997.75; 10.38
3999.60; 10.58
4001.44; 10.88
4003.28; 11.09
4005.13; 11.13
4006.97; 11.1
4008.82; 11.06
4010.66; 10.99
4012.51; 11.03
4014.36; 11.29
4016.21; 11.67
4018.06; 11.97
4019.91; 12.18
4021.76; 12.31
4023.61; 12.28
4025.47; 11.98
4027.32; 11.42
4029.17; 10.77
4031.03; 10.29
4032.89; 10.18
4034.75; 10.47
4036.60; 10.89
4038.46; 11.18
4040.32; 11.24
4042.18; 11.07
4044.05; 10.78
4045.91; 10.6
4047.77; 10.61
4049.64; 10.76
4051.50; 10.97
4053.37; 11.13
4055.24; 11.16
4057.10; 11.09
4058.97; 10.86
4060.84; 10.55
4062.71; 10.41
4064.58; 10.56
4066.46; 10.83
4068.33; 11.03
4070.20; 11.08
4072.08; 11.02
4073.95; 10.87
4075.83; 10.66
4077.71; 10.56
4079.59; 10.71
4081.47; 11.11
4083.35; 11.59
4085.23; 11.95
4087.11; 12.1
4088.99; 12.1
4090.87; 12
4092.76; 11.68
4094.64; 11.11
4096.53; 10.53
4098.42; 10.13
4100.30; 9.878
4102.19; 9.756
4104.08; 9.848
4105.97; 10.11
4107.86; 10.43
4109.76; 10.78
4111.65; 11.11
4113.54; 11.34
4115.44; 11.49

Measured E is 170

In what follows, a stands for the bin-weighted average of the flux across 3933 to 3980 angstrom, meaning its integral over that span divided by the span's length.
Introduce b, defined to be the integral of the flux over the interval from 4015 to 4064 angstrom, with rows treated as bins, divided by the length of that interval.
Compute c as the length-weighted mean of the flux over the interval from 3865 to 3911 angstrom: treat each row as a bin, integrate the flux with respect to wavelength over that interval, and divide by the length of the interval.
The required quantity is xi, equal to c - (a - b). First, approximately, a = 6.12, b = 11.1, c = 6.7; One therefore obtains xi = 11.6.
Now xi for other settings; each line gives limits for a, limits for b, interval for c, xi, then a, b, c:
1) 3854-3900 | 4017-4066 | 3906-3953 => 11.6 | 6.00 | 11.1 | 6.5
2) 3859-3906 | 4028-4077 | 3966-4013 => 13.6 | 6.33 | 10.8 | 9.1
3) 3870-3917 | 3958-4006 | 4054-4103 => 12.2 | 7.01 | 8.2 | 11.0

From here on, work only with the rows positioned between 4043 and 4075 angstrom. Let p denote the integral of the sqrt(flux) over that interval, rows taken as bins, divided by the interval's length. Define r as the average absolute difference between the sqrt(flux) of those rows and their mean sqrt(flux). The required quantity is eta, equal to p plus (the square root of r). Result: 3.5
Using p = 3.3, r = 0.03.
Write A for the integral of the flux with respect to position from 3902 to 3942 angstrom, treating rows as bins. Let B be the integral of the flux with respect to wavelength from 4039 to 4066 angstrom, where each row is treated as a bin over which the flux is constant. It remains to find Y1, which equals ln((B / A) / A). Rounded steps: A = 253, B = 293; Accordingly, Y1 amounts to -5.4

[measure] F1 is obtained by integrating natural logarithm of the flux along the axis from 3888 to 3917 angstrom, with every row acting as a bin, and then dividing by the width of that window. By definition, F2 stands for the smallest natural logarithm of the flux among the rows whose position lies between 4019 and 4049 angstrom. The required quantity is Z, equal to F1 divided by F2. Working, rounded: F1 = 2.0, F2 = 2.3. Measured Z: 0.88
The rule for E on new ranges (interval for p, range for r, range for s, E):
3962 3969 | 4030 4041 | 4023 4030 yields 173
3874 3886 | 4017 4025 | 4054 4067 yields 193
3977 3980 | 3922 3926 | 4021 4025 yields 185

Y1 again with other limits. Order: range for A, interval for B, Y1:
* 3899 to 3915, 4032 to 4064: -3.9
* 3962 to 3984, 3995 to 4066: -3.2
